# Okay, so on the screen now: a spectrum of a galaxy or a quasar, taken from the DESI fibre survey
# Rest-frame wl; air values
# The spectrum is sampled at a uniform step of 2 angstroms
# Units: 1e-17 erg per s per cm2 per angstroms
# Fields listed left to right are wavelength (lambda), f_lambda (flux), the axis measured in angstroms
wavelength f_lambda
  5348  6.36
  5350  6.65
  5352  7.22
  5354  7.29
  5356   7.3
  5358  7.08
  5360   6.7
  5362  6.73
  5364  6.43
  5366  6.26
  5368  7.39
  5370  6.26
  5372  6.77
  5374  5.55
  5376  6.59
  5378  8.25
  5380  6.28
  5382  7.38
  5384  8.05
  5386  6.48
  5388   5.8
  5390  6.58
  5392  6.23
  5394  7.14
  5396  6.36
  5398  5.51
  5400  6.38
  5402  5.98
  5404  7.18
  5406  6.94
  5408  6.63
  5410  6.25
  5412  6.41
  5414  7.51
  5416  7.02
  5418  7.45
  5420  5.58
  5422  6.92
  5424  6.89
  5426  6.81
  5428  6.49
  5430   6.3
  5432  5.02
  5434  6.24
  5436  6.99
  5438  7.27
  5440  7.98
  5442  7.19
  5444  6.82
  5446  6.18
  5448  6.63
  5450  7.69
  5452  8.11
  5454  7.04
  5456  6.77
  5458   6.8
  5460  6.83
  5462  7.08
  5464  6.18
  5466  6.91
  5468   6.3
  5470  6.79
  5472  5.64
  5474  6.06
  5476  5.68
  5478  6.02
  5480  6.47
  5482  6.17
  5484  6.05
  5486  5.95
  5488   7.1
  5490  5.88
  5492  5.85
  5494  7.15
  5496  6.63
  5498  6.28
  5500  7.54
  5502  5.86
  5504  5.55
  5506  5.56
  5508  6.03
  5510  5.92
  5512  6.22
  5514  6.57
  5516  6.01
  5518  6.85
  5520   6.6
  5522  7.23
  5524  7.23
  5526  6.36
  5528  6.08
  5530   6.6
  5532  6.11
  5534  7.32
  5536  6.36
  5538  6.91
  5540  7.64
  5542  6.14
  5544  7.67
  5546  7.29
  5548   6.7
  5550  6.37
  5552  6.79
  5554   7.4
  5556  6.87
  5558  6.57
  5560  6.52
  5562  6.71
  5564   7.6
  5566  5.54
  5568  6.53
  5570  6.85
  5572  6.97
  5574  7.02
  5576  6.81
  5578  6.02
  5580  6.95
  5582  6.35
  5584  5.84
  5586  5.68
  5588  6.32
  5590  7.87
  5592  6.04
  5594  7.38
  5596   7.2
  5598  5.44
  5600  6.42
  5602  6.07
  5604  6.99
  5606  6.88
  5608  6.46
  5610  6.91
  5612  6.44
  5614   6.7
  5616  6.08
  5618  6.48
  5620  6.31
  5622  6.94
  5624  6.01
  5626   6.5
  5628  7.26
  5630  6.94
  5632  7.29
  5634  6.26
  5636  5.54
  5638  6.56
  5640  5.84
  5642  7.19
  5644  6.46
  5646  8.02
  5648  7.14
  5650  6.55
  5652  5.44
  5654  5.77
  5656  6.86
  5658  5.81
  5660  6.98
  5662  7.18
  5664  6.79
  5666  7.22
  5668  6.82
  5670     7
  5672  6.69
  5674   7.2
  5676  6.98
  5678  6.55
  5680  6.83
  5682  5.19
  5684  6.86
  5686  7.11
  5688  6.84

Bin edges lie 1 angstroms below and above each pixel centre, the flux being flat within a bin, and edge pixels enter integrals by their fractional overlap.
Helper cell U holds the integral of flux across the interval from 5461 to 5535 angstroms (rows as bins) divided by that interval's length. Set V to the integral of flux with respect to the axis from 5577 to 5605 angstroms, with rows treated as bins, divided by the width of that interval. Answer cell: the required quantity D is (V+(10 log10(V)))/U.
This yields 2.29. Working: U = 6.37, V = 6.47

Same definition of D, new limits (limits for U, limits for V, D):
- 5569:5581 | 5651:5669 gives 2.17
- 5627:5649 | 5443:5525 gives 2.16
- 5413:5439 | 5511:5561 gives 2.26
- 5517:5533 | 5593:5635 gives 2.24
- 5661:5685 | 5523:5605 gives 2.20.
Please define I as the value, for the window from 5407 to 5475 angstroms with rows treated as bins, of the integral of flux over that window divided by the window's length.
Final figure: 6.7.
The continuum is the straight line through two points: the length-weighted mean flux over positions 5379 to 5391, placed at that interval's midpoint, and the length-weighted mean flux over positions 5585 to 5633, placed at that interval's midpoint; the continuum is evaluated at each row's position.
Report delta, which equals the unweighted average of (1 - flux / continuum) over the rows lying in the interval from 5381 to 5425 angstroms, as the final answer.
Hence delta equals 0.0122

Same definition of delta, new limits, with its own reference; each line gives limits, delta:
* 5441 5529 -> 0.0294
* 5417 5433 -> 0.0449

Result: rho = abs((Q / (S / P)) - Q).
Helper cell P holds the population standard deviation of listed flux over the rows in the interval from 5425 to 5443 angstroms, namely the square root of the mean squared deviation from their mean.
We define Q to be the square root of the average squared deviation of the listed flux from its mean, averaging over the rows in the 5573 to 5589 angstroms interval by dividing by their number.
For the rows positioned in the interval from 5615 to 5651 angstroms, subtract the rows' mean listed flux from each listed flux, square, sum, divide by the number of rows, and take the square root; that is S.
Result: 0.15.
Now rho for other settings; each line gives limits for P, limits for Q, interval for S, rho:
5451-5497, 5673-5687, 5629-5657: 0.11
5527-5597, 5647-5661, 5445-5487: 0.03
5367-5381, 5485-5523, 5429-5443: 0.05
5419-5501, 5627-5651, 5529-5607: 0.07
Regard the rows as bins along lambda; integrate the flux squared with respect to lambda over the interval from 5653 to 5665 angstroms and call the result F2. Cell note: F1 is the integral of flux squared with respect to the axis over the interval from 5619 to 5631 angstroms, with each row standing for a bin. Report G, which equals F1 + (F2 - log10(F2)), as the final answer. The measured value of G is 1053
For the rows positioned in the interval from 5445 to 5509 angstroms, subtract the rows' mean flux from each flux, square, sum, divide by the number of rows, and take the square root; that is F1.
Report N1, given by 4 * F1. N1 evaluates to 2.5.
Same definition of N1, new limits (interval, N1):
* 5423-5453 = 3.0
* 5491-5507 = 2.8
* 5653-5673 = 1.9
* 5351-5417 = 2.5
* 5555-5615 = 2.3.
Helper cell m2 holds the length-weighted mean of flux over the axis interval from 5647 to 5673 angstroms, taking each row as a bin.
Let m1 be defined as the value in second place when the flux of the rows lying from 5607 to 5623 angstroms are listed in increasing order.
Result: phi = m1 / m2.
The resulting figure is 0.95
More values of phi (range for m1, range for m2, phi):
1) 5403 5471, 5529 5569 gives 0.82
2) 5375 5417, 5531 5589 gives 0.87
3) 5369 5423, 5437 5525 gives 0.85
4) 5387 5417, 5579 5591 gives 0.89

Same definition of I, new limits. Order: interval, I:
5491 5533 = 6.4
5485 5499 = 6.4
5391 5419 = 6.6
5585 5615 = 6.6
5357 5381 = 6.7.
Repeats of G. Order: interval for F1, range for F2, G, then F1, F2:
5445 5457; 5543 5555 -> 1199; 605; 597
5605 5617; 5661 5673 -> 1098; 520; 580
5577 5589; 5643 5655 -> 985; 462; 526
